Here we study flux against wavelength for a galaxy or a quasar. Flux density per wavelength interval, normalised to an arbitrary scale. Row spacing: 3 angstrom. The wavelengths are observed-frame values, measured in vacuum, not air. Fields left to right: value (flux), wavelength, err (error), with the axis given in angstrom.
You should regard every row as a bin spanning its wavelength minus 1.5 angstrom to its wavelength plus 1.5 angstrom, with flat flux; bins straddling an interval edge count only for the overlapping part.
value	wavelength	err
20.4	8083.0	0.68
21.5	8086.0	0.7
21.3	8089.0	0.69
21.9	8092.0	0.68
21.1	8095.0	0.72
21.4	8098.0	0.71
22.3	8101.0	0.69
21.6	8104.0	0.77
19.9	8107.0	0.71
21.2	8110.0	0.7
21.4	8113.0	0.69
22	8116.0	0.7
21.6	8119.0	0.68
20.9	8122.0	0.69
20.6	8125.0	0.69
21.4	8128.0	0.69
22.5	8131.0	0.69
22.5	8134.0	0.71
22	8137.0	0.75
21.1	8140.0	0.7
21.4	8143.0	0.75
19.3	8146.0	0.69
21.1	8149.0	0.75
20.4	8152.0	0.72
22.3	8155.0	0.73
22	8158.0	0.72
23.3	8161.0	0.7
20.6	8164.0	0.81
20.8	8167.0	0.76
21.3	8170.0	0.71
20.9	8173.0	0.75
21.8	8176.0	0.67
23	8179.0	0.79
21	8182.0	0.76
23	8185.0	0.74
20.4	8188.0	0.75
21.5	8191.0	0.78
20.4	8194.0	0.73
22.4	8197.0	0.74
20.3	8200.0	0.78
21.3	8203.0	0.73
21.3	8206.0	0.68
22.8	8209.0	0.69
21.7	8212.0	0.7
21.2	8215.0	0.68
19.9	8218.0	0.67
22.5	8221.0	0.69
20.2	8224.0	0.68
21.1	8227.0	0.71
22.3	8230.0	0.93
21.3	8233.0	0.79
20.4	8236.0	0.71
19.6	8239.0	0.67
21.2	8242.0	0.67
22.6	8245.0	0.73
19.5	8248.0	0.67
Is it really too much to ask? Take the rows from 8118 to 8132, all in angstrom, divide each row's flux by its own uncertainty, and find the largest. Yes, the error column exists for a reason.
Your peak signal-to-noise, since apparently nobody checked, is 32.6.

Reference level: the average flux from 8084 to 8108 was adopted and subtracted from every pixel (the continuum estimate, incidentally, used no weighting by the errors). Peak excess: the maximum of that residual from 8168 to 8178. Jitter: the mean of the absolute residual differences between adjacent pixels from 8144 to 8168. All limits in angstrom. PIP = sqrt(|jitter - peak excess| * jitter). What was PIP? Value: 1.04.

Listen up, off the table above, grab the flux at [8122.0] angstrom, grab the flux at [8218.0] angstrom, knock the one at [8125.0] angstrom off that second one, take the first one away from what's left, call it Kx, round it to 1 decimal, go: -21.6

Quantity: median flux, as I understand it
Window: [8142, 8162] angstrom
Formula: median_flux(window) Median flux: 21.4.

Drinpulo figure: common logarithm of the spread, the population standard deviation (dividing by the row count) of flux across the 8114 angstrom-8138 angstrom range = -0.19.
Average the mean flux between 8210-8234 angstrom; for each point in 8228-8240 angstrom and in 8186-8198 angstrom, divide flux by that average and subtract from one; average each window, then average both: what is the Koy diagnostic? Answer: 0.011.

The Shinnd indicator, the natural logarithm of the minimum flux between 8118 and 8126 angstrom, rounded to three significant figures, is 3.03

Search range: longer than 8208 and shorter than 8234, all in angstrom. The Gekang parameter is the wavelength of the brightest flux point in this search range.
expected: 8209.0 angstrom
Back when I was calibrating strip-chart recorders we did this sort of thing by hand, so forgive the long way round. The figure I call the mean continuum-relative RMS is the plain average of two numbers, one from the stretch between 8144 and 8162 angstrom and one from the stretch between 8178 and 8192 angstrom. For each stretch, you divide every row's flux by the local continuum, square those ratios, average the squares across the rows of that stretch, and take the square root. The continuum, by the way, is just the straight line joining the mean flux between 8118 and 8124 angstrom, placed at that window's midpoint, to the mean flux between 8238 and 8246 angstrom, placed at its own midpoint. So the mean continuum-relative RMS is 1.02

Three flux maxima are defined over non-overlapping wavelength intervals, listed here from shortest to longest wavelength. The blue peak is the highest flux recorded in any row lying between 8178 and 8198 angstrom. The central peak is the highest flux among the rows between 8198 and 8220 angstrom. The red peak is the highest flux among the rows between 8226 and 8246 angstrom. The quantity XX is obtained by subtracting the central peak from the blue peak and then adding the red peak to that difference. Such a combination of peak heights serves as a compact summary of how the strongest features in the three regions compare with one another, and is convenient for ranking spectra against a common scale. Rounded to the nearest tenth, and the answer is 22.8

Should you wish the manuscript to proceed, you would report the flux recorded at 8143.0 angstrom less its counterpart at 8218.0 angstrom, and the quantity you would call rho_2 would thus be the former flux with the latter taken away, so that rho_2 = 1.5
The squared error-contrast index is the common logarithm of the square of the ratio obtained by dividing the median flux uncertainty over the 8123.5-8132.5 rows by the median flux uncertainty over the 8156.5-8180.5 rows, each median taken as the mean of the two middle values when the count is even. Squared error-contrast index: -0.05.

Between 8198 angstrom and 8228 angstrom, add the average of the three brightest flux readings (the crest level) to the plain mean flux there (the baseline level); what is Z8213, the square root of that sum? 6.60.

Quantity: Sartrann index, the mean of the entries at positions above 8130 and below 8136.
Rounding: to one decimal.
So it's 22.5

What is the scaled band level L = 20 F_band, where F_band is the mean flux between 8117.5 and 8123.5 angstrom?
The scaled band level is 425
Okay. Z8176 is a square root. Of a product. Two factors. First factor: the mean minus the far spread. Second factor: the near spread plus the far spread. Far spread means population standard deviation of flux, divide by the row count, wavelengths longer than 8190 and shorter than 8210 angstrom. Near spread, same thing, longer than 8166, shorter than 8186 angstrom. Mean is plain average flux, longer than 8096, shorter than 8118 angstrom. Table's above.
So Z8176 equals 5.99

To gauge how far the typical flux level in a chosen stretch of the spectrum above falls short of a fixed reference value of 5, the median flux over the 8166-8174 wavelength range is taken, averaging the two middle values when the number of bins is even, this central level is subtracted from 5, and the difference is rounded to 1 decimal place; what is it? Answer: -15.9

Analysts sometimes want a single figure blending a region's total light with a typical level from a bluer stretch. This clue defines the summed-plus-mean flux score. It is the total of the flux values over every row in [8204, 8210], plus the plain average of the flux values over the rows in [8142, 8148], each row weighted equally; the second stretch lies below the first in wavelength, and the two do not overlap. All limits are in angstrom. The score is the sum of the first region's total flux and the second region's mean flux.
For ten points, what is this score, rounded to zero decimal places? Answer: 64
